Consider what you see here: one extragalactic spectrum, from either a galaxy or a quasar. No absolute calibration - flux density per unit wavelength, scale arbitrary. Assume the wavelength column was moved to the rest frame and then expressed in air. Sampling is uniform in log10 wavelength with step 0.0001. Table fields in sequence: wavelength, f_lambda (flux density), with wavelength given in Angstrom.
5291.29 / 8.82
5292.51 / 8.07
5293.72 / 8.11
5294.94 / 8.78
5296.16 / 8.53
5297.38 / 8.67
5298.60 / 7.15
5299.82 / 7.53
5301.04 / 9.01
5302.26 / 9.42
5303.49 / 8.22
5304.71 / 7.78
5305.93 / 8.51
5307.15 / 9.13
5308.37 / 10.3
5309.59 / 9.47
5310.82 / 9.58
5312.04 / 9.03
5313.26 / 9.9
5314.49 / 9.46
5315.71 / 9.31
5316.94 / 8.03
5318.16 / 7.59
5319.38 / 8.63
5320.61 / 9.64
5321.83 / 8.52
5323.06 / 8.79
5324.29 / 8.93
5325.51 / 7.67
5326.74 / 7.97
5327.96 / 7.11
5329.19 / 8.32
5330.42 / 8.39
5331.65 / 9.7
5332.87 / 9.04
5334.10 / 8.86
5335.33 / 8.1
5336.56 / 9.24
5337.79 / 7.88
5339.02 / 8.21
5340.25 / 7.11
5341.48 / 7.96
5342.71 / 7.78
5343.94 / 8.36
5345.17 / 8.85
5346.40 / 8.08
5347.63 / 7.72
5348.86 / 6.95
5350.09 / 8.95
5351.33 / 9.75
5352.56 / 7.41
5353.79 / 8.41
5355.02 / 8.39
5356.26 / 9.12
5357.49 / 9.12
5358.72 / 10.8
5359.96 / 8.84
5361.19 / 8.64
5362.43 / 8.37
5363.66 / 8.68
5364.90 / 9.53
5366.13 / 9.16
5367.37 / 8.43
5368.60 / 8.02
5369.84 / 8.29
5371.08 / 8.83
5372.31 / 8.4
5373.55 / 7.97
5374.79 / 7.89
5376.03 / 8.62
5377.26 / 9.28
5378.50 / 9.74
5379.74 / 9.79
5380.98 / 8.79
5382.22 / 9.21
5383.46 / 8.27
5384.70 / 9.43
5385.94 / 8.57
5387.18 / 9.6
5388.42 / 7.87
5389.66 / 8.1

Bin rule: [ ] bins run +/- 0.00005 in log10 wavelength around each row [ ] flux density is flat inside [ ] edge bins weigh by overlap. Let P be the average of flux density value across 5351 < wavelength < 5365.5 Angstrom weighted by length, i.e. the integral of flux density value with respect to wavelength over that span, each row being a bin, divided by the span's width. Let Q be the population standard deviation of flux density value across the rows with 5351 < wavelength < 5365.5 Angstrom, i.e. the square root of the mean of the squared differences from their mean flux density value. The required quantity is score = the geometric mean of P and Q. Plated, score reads 2.69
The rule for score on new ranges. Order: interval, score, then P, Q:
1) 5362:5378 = 2.06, 8.6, 0.49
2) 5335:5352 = 2.48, 8.2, 0.75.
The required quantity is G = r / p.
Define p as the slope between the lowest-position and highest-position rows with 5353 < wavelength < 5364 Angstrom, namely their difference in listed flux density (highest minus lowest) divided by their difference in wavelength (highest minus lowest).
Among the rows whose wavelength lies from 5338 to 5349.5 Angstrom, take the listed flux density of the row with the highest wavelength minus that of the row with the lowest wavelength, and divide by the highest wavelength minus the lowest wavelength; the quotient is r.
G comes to -5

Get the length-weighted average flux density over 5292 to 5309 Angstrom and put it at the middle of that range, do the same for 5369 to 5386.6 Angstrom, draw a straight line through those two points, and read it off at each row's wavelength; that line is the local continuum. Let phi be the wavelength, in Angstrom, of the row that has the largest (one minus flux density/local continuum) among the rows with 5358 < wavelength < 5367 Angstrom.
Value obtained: 5362.43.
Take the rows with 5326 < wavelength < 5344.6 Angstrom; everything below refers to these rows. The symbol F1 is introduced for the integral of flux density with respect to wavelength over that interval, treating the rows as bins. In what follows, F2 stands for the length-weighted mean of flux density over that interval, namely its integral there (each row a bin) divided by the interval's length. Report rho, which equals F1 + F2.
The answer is 162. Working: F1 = 154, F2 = 8.26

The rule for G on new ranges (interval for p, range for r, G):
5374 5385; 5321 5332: 1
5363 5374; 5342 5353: 1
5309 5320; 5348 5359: -5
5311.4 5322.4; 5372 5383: -2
